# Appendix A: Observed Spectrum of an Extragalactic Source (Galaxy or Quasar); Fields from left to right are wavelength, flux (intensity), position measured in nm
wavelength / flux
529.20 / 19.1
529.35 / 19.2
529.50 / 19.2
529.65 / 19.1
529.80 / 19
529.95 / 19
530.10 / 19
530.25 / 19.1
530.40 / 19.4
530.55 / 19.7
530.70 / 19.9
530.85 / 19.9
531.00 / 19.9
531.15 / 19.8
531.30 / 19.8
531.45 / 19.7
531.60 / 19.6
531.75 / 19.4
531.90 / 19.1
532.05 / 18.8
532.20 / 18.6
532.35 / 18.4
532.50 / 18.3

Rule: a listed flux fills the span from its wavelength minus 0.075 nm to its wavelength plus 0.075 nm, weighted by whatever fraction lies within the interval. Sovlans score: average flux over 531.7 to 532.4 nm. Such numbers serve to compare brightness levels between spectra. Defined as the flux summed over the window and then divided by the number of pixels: 18.9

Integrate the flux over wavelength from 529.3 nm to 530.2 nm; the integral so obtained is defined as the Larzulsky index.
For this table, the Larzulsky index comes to 17.2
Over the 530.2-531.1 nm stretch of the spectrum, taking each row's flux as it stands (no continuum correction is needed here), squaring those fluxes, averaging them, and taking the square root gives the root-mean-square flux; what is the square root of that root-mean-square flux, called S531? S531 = 4.43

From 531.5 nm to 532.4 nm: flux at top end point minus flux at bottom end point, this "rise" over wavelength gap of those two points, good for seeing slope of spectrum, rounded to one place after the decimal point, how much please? -1.6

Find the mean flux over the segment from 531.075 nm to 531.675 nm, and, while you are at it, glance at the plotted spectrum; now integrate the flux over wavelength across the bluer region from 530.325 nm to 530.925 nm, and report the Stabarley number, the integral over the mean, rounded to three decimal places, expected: 0.600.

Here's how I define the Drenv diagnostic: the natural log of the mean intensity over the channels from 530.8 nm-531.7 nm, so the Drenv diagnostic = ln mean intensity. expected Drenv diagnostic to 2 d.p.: 2.98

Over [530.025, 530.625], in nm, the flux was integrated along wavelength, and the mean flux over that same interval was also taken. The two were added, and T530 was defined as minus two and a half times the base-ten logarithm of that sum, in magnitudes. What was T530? -3.72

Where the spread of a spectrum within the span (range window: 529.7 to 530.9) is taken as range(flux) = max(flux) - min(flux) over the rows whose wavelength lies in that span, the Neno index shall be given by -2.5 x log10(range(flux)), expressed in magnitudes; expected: 0.1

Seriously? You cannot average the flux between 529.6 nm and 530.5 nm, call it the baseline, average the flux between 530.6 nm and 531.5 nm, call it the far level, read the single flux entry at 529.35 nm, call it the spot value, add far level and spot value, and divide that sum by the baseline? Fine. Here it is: 2.04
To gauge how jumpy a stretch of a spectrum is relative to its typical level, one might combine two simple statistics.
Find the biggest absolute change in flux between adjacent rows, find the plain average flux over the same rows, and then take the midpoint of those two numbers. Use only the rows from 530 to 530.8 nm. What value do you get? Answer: 9.86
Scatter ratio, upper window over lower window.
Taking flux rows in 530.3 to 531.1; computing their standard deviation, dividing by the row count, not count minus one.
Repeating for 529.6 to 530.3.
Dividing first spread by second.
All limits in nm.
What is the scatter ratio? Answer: 4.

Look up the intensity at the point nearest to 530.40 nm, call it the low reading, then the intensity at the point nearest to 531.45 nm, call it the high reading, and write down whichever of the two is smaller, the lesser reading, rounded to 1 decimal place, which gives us 19.4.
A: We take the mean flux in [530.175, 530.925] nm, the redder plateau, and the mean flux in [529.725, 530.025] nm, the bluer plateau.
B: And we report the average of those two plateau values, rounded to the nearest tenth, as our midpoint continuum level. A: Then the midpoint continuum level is 19.3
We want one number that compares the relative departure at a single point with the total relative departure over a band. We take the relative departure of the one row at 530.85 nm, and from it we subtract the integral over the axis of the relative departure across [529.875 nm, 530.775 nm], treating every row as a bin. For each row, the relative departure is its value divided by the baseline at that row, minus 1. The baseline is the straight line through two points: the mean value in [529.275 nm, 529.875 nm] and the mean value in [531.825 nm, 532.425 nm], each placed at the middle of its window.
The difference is 0.035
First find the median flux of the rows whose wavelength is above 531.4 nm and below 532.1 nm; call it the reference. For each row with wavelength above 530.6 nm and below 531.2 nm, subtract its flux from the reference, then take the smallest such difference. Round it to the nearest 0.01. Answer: -0.50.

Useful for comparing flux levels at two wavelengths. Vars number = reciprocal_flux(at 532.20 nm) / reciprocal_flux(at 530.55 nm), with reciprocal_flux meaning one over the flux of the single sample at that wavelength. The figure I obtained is 1.06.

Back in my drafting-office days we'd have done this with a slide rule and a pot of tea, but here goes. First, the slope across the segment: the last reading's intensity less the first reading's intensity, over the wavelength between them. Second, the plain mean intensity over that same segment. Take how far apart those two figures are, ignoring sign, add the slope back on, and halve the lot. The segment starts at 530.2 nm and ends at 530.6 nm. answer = 9.70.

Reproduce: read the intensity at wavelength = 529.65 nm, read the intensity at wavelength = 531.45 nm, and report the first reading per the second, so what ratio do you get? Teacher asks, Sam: 0.97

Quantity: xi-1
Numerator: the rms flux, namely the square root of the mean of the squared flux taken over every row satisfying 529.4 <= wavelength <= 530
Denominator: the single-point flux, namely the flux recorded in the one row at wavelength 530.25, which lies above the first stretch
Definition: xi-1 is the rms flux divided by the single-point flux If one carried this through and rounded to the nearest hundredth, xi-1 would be 1.00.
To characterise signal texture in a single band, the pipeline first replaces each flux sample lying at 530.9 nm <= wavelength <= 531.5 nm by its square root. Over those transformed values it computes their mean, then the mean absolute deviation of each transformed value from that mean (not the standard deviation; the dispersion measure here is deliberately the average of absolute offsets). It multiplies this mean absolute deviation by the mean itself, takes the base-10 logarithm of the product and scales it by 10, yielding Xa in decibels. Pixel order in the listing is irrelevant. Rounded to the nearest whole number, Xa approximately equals -16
